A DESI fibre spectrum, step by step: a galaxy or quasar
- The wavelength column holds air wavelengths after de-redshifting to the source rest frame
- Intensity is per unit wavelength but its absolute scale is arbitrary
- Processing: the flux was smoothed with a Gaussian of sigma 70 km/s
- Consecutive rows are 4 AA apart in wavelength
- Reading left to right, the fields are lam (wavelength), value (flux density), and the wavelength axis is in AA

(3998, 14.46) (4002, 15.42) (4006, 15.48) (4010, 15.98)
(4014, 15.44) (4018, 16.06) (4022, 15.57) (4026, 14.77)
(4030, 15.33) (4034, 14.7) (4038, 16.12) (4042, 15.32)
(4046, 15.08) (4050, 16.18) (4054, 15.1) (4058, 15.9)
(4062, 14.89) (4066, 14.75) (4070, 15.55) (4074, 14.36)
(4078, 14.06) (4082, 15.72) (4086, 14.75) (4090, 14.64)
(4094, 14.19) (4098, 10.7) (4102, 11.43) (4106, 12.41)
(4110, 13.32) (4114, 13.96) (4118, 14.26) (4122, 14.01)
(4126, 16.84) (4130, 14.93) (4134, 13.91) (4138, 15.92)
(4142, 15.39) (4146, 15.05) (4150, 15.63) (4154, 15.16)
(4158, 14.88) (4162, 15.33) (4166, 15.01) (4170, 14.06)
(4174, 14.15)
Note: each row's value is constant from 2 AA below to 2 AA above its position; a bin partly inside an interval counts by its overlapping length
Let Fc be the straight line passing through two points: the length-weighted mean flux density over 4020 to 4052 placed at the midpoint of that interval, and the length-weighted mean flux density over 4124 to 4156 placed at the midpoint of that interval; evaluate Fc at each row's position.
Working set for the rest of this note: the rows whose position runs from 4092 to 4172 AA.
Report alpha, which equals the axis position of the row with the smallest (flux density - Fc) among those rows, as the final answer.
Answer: 4098 AA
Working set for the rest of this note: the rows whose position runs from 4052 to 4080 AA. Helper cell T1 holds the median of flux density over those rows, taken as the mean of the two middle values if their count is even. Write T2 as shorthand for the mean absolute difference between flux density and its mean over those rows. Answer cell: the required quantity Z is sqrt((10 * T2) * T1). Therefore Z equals 8.5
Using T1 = 14.9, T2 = 0.49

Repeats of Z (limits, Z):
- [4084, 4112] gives 13.3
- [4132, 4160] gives 8.2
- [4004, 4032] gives 6.8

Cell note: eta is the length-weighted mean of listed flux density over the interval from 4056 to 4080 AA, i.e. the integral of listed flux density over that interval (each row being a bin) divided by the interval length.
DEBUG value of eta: 14.9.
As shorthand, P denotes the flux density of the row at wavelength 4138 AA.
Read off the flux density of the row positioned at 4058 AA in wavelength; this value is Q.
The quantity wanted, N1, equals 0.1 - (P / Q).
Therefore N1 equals -0.90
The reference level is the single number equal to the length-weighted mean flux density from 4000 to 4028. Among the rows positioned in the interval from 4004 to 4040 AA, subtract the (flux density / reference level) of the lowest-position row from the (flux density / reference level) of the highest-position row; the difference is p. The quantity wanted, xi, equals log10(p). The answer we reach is -1.4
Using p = 0.04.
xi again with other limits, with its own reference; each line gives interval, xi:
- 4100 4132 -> -0.6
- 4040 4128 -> -1.0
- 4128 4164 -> -1.6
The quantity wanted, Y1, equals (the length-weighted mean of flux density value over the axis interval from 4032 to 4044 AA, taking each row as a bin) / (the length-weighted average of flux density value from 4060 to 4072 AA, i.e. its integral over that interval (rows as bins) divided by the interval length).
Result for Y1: 1.02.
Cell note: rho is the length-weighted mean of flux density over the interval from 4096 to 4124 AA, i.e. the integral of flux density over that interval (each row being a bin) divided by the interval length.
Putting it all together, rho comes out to 12.9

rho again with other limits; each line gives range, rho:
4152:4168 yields 15.1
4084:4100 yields 13.6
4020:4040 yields 15.3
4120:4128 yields 15.4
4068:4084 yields 14.9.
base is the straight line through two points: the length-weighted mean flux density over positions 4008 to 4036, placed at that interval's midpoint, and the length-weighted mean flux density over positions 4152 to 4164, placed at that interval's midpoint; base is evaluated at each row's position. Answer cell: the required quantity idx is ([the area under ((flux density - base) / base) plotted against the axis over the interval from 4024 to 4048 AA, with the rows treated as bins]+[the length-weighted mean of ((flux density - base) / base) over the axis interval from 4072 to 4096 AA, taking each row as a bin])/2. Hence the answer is -0.14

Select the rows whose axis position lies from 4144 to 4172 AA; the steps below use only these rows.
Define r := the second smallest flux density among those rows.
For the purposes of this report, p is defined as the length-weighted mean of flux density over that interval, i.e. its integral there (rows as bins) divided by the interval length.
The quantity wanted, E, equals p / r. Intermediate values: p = 15.0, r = 14.88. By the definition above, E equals 1.01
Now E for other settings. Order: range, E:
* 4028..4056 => 1.02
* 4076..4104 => 1.19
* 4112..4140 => 1.06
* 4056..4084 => 1.05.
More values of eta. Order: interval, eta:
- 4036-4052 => 15.7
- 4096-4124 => 12.9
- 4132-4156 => 15.2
